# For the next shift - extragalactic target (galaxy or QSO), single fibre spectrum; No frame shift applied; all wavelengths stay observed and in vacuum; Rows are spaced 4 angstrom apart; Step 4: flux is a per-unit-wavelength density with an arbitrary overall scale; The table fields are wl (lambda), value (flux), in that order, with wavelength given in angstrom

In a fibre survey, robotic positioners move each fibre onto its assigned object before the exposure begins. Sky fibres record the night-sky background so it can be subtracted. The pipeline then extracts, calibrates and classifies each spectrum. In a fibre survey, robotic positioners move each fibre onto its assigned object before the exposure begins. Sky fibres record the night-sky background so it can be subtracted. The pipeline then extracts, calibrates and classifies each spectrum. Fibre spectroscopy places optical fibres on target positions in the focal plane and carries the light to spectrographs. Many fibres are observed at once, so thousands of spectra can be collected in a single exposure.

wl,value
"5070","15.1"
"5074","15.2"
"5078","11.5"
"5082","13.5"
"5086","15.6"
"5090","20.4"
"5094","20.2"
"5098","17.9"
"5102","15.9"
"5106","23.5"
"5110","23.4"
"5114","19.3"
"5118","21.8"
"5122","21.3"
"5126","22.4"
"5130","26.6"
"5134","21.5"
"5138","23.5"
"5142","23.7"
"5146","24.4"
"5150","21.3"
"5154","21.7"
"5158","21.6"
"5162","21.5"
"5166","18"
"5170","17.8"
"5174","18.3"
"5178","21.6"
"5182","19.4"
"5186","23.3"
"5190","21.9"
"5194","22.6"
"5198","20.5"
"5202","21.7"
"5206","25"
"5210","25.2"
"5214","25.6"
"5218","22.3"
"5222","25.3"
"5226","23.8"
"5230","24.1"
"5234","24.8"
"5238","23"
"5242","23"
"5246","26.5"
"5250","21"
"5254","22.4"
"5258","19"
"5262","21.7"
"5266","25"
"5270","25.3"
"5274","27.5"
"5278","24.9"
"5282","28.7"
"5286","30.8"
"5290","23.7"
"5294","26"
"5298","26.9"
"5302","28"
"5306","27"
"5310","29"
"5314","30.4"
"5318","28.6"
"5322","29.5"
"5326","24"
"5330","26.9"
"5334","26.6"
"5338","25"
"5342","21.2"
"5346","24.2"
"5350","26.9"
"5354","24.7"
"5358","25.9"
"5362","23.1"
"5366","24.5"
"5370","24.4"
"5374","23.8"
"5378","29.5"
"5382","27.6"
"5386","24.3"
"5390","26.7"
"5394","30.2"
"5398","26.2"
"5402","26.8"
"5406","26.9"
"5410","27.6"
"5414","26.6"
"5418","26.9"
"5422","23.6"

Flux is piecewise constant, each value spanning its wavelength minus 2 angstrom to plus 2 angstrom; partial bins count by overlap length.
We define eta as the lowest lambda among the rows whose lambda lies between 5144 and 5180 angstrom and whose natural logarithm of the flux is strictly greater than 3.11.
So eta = 5146 angstrom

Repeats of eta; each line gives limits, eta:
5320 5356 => 5322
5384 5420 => 5386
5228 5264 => 5230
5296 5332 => 5298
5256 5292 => 5266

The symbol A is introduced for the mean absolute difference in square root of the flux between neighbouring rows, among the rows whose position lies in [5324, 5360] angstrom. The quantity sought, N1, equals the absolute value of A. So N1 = 0.22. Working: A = 0.223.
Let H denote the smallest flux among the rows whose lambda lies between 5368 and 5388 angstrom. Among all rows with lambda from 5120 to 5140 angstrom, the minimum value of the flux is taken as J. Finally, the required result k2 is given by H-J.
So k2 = 2.5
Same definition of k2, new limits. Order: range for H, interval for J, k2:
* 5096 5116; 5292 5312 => -10.1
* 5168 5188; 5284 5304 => -5.9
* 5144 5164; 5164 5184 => 3.5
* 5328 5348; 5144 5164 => -0.1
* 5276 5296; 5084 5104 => 8.1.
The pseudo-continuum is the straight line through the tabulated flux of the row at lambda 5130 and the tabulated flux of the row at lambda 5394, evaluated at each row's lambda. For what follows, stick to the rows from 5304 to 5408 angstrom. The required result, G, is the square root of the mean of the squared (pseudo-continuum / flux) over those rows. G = 1.14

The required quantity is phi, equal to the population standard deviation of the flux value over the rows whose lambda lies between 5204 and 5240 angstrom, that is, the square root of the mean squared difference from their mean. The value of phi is 1.06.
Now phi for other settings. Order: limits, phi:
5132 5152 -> 1.25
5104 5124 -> 1.54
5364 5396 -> 2.35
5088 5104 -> 1.84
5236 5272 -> 2.20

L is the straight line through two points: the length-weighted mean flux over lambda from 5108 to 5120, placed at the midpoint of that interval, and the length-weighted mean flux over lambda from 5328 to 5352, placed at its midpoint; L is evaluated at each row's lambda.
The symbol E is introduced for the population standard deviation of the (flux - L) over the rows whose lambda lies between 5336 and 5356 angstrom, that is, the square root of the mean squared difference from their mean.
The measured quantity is 1.8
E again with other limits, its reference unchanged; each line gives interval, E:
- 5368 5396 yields 2.3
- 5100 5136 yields 2.7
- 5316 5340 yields 2.0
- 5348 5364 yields 1.5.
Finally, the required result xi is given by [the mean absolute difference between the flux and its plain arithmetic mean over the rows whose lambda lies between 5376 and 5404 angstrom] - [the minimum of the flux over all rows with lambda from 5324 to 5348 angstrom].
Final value -20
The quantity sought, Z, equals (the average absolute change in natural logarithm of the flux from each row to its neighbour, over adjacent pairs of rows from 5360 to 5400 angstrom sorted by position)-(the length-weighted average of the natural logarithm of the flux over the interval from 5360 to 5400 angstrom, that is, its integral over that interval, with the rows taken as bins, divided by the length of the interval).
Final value -3.16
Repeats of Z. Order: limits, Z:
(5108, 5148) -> -3.02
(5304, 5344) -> -3.20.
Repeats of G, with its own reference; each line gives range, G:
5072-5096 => 1.72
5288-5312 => 1.09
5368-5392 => 1.16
